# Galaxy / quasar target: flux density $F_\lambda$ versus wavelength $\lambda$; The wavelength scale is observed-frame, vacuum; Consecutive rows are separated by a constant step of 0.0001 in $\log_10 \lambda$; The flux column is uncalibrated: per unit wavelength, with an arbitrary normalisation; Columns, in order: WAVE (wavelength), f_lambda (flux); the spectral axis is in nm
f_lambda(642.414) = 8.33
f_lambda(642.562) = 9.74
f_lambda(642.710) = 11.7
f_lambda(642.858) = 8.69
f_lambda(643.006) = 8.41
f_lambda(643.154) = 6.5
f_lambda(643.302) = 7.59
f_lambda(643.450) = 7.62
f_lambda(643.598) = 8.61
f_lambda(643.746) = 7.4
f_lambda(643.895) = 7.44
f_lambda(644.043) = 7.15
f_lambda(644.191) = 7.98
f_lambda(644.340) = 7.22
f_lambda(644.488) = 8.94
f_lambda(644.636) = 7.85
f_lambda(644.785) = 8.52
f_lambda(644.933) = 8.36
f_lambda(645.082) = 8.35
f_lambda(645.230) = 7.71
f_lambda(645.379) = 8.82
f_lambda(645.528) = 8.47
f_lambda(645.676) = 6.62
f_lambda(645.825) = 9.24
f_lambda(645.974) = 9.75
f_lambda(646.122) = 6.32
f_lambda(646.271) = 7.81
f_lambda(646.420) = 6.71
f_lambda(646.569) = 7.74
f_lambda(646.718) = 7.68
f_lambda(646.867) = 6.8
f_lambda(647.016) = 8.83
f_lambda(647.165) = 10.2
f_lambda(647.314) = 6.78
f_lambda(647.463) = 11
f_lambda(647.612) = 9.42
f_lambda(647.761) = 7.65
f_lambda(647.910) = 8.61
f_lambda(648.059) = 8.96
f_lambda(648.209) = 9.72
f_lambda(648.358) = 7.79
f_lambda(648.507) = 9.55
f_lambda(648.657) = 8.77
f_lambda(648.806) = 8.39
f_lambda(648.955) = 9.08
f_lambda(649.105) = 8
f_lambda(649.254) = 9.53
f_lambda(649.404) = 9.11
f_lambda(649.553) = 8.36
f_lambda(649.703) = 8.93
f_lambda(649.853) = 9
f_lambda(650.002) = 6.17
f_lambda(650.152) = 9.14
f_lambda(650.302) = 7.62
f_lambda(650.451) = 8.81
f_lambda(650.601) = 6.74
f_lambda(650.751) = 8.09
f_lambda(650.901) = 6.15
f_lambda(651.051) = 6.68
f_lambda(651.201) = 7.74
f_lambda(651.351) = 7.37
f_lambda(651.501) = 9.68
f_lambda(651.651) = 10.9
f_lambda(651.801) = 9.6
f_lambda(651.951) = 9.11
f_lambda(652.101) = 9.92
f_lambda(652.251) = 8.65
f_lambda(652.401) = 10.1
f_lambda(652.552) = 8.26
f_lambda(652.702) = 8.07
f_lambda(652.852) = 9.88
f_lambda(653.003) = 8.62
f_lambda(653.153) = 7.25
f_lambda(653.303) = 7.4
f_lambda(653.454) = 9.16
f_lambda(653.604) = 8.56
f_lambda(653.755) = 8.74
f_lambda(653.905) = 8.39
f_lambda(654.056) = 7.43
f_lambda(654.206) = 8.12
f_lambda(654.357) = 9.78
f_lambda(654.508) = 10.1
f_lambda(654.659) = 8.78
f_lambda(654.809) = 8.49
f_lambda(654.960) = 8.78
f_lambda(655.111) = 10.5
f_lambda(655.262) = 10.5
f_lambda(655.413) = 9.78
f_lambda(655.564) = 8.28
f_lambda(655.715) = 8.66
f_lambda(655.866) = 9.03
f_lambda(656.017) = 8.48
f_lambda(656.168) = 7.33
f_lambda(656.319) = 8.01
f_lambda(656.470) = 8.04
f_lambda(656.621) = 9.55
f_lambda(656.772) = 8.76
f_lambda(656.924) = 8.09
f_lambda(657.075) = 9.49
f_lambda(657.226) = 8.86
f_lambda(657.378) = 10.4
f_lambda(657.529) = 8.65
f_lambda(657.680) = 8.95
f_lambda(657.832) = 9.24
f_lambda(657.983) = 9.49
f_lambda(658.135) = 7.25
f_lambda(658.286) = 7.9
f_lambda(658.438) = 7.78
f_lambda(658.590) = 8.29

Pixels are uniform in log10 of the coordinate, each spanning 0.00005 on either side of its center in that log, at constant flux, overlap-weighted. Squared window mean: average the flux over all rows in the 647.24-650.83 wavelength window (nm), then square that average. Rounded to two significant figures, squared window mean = 73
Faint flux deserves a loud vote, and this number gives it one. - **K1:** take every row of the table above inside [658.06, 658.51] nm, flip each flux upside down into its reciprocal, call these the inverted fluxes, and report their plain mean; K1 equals 0.131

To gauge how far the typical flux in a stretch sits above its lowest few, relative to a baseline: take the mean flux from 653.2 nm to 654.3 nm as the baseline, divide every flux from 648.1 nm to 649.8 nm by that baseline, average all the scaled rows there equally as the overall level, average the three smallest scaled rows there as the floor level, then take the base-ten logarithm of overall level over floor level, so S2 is 0.04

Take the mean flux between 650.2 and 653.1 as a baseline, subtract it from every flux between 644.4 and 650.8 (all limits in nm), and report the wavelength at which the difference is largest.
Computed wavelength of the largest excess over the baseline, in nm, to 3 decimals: 647.463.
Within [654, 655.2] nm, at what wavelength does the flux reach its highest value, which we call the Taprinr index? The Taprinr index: 655.111 nm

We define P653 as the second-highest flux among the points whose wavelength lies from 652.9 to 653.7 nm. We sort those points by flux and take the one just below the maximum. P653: 8.62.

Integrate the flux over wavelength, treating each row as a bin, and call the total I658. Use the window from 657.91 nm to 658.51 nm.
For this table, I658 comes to 4.9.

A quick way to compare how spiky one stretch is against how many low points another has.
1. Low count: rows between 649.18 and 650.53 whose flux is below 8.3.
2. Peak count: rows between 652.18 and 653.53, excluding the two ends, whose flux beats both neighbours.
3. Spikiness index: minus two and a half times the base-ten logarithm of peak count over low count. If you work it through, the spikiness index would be 0.0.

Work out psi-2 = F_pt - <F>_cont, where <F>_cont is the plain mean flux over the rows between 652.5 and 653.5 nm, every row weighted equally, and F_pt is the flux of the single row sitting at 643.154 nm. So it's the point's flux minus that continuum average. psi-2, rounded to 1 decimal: -1.9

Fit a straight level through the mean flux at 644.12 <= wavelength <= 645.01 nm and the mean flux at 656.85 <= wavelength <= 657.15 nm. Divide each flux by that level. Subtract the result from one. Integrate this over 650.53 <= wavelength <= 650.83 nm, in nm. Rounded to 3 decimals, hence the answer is 0.037 nm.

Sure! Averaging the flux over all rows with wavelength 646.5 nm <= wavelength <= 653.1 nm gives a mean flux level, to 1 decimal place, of 8.6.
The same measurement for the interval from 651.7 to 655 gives 8.8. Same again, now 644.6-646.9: 7.9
